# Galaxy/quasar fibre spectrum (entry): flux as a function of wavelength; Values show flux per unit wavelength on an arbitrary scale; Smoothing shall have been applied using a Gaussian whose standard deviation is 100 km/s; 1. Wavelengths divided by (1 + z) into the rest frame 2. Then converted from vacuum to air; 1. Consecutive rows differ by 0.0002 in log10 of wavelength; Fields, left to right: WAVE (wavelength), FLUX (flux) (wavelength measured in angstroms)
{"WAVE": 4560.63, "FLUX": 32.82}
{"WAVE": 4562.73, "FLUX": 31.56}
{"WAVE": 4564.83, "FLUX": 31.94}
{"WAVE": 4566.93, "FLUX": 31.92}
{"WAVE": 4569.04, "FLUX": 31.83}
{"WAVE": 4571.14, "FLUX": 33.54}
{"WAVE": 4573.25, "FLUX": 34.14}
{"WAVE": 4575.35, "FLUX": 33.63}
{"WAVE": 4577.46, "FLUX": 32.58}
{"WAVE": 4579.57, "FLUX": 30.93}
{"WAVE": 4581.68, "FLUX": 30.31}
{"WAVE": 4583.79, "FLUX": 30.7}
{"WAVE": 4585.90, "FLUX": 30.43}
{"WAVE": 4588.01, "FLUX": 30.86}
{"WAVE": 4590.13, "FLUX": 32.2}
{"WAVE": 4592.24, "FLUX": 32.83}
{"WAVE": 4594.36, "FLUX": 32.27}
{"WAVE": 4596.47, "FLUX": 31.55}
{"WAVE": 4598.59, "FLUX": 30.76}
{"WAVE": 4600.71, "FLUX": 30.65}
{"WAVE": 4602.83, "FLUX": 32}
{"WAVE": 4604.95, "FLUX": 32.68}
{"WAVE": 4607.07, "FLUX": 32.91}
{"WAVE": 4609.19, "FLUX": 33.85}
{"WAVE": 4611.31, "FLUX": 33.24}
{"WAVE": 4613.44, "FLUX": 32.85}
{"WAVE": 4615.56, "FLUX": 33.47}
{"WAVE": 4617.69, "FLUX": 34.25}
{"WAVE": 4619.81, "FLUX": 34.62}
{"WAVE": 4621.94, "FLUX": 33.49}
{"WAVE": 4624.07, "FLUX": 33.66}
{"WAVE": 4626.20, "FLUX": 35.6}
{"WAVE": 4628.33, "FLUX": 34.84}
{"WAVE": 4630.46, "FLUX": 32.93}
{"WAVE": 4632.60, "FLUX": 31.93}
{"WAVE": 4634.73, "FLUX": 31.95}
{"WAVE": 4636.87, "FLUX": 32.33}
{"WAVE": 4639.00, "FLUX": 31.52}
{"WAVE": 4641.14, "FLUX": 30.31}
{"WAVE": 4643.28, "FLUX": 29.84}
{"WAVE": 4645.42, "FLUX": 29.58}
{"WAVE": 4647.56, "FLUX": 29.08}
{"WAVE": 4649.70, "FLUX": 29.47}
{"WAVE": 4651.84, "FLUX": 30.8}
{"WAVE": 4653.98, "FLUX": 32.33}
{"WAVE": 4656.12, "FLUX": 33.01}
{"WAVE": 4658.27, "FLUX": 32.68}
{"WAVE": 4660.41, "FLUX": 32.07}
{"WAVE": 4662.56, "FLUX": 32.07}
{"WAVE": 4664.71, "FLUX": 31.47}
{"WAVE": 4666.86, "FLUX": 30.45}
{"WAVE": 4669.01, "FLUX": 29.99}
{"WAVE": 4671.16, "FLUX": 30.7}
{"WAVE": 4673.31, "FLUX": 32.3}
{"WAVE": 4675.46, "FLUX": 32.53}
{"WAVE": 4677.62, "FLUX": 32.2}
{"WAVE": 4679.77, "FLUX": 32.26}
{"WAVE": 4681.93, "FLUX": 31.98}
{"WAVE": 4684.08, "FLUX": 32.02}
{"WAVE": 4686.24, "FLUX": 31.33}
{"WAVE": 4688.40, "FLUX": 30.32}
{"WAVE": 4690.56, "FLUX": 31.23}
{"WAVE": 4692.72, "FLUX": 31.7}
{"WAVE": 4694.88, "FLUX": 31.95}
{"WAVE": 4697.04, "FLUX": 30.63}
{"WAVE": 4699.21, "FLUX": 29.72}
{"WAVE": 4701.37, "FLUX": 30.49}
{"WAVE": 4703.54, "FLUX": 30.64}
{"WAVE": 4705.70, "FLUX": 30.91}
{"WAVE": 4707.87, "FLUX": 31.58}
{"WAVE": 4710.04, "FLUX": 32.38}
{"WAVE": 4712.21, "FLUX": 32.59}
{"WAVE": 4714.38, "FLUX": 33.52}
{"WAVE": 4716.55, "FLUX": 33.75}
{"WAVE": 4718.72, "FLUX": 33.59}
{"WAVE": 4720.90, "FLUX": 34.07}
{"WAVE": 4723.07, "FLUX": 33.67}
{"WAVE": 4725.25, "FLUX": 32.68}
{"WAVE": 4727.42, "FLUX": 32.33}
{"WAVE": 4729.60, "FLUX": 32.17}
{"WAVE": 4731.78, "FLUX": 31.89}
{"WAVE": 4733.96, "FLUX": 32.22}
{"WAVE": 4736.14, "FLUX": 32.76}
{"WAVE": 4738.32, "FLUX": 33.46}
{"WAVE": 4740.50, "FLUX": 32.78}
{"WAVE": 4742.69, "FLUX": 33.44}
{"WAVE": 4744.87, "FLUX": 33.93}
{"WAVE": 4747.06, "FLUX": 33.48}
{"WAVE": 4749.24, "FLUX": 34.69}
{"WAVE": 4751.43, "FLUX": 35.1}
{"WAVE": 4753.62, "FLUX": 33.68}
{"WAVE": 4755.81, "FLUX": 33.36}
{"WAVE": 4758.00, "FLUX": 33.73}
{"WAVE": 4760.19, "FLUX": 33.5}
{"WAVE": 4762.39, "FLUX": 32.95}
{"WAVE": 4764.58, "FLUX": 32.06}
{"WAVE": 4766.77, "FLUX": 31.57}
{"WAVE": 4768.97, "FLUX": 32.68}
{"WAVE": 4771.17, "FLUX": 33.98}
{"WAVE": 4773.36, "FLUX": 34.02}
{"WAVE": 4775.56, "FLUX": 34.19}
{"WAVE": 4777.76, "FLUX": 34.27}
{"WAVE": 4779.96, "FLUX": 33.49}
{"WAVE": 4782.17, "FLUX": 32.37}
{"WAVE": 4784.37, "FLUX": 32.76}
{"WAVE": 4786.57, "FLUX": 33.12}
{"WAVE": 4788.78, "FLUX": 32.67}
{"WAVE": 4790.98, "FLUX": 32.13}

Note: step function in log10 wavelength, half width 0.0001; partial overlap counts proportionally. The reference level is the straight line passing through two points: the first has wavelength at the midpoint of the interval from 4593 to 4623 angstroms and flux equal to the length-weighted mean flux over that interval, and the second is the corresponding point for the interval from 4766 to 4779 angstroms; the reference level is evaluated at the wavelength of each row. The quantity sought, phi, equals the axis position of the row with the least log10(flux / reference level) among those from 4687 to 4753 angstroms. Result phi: 4699.21 angstroms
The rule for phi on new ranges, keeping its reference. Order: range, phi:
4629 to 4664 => 4647.56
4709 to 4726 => 4710.04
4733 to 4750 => 4733.96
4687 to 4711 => 4699.21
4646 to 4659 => 4647.56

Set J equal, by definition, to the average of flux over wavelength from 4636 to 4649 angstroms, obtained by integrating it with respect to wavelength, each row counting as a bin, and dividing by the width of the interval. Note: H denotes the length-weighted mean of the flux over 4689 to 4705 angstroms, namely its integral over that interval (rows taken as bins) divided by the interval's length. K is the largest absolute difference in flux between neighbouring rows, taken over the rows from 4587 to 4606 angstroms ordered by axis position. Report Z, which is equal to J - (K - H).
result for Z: 59.9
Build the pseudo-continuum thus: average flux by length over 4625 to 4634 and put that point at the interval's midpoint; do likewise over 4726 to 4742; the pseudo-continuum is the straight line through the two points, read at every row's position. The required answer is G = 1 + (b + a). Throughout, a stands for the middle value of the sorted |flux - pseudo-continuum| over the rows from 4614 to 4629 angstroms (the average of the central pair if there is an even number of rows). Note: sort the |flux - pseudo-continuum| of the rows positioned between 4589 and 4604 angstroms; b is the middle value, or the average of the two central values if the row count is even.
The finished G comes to 3.5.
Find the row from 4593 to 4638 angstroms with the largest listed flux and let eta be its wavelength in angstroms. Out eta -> 4626.20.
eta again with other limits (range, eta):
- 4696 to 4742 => 4720.90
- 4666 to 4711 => 4675.46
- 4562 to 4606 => 4573.25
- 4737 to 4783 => 4751.43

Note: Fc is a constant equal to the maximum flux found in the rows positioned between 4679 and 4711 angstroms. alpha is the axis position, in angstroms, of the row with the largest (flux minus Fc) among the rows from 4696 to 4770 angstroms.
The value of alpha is 4751.43 angstroms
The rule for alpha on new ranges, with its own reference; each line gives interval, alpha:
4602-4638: 4626.20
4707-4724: 4720.90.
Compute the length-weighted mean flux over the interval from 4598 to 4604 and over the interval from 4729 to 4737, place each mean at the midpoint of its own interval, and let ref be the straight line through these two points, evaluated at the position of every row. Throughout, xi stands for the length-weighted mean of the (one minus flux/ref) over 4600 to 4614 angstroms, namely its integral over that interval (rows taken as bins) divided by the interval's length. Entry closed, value -0.05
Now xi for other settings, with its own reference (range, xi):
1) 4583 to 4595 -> -0.01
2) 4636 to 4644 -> 0.02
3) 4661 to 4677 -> 0.01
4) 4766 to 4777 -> -0.02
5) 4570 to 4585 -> -0.04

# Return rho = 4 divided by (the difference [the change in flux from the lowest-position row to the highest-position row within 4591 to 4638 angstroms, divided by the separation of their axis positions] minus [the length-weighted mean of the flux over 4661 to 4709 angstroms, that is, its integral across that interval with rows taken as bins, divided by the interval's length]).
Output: -0.1278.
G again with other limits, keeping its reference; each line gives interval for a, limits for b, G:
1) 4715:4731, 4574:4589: 5.3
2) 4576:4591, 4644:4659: 7.1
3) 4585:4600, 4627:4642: 5.3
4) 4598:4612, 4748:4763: 3.7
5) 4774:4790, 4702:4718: 3.2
